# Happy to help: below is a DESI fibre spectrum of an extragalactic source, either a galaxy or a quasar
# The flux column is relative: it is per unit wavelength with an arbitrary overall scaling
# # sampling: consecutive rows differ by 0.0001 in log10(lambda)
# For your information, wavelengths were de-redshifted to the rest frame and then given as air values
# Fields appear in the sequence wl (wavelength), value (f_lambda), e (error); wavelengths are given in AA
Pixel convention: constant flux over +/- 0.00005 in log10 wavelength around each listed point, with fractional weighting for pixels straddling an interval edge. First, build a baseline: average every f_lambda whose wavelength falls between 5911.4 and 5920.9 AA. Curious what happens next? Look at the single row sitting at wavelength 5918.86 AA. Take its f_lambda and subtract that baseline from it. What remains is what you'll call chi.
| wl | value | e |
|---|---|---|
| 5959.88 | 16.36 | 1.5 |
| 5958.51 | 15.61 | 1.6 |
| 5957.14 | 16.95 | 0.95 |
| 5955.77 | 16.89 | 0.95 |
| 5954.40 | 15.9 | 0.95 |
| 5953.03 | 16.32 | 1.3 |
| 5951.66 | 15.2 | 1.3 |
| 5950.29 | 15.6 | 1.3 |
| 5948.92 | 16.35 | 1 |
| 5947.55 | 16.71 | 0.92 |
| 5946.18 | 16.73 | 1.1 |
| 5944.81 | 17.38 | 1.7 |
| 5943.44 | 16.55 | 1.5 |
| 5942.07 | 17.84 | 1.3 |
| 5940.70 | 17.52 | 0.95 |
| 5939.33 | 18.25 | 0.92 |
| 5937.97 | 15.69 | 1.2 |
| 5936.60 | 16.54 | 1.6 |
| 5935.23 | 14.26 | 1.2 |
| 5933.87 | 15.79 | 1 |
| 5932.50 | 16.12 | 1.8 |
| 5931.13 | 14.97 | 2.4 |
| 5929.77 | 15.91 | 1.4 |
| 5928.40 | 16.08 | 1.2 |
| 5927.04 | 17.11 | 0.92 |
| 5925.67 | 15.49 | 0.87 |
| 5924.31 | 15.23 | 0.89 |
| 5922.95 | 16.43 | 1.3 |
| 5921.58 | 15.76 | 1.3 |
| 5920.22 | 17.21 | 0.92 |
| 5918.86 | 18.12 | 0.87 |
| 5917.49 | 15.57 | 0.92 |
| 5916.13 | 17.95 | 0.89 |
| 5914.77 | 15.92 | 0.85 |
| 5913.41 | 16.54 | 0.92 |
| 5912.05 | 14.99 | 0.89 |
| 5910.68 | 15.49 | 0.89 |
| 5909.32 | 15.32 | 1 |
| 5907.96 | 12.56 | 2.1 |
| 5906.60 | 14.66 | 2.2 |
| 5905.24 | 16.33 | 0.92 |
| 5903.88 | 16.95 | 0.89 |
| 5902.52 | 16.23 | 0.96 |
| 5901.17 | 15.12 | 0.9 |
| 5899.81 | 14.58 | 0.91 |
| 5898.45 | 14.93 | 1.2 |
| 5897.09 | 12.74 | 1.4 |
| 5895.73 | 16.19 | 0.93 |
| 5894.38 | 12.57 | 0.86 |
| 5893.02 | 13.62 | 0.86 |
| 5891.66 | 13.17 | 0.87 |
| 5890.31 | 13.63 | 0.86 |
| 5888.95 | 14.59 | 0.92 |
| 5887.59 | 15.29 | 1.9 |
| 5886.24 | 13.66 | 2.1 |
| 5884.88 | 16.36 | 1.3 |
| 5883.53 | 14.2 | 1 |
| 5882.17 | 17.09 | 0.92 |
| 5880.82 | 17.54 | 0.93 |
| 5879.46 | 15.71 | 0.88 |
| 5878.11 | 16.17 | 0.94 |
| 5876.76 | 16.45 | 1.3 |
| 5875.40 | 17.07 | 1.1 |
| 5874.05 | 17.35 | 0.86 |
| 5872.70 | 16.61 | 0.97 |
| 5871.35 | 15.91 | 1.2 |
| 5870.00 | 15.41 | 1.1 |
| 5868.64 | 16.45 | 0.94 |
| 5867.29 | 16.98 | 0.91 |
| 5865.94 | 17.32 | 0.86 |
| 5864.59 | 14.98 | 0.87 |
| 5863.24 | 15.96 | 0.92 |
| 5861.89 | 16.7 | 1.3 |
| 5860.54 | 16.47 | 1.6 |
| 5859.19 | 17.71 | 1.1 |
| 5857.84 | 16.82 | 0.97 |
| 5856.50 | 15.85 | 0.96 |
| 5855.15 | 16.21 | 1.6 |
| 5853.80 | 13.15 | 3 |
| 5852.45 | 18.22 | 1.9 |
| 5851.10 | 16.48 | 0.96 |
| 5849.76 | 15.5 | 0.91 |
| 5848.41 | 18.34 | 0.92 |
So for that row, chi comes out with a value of 1.5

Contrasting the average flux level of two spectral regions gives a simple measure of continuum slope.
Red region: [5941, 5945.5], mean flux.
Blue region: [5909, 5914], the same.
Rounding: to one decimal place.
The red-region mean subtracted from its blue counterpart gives -1.7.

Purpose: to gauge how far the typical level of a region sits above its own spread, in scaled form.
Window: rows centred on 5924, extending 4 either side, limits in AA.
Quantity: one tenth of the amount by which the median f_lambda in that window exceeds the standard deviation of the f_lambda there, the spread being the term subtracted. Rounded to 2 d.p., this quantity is 1.53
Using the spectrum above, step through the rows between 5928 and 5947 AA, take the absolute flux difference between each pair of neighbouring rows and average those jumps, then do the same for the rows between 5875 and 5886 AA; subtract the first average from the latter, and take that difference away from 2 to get 1.81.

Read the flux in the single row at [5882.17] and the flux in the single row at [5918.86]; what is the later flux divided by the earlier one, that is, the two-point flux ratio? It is 1.06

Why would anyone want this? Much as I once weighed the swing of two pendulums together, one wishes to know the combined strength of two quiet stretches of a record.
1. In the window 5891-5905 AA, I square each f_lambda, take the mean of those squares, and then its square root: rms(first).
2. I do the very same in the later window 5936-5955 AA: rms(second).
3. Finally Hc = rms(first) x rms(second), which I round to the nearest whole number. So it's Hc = 244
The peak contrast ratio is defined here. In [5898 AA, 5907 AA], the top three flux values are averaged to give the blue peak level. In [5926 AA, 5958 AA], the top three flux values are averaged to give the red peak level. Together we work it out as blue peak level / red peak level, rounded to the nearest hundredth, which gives 0.92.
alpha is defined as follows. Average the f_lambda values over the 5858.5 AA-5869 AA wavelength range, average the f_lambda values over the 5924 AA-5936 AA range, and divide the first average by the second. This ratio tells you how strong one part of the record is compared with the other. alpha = 1.06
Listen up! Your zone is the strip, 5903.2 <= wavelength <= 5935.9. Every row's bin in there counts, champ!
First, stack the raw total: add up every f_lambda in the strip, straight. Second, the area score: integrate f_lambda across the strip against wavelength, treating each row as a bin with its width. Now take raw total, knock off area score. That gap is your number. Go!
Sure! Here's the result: -138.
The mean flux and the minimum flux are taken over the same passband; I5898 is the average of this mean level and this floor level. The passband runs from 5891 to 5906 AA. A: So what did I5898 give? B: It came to 13.7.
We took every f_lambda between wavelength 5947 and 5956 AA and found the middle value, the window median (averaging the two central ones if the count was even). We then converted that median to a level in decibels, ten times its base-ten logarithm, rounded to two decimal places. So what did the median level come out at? 12.13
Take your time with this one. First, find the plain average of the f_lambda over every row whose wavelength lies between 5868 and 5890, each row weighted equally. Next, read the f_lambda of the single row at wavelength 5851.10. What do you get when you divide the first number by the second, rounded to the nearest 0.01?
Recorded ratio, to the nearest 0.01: 0.97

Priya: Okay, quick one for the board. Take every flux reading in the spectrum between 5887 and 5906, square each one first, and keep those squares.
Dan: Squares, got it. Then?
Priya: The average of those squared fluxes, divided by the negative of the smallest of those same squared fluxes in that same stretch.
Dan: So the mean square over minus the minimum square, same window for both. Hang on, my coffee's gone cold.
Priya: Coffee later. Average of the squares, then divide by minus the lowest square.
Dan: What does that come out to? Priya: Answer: -1.38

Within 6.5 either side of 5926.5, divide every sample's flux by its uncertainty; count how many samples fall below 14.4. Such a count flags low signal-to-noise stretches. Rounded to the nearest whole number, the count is 6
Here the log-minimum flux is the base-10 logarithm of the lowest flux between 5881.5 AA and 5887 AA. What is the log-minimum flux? 1.14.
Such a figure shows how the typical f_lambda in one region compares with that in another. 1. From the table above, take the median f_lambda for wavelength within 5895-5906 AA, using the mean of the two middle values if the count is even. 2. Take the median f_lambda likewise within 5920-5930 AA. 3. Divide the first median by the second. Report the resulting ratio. 0.979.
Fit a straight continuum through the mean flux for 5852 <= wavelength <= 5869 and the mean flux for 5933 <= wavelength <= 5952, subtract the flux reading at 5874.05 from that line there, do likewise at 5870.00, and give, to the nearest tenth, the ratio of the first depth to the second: -1.0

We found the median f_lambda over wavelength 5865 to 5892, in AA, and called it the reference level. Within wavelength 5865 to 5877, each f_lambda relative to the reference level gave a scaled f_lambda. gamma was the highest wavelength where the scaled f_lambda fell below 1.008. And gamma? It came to 5871.35 AA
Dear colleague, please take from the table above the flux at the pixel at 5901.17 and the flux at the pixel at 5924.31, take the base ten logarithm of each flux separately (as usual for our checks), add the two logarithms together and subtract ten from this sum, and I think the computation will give -7.64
